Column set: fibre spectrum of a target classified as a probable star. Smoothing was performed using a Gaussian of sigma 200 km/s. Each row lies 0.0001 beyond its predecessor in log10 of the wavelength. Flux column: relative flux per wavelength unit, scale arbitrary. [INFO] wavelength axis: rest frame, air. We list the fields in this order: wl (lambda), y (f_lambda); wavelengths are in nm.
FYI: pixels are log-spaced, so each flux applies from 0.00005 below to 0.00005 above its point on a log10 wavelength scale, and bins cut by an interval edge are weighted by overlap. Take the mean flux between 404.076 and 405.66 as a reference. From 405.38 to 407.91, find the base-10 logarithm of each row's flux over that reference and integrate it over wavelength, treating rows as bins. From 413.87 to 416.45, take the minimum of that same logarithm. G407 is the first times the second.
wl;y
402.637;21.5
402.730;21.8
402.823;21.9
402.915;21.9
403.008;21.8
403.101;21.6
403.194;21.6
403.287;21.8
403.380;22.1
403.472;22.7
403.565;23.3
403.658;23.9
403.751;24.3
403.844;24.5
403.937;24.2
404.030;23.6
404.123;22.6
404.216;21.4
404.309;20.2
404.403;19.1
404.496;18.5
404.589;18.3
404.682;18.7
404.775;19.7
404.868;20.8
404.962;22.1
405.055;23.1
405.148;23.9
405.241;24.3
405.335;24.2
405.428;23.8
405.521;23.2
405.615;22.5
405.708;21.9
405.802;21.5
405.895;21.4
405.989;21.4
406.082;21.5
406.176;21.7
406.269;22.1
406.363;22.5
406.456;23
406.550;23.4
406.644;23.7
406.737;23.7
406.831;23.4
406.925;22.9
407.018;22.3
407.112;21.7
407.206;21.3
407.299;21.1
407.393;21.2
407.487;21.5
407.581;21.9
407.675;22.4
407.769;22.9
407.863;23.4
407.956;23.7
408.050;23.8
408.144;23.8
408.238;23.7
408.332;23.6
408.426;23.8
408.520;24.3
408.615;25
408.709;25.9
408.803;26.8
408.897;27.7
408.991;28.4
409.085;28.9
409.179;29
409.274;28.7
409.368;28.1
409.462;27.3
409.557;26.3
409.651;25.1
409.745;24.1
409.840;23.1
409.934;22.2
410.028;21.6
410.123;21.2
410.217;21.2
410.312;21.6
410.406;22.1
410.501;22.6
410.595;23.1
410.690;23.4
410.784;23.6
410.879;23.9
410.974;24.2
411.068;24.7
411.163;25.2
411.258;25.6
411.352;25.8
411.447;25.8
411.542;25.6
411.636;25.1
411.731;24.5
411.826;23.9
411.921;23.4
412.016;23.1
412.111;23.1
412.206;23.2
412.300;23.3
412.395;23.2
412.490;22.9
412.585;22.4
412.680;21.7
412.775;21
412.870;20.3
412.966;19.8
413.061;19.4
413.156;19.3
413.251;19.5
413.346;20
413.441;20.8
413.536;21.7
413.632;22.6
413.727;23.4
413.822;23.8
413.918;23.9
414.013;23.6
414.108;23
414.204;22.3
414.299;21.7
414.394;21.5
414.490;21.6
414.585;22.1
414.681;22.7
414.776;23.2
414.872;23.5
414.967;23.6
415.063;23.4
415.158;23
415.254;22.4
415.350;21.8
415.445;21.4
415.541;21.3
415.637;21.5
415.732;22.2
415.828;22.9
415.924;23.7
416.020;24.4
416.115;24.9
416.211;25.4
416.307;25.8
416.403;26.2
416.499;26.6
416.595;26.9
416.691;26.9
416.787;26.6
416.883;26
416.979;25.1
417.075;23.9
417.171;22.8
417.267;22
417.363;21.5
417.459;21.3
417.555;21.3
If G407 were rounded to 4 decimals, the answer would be -0.0002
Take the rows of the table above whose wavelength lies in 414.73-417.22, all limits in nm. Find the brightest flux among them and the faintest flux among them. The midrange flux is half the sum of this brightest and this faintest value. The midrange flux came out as 24.1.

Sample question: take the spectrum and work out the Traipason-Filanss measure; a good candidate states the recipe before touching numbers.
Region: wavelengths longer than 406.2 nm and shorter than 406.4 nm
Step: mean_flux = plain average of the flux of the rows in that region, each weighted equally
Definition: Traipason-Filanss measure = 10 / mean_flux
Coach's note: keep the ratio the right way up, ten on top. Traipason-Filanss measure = 0.45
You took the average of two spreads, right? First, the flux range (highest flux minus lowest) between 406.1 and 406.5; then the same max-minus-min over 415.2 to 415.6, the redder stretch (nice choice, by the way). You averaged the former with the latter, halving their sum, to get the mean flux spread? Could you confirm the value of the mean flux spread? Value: 1.20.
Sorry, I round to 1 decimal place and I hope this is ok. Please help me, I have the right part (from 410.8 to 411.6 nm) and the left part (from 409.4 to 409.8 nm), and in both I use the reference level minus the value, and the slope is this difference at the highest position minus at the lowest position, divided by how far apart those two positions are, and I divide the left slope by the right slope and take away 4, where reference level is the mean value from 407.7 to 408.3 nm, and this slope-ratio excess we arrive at -8.4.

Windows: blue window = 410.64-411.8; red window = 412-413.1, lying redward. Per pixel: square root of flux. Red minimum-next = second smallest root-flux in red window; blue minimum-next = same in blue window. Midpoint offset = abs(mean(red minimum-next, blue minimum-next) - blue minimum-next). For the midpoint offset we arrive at 0.20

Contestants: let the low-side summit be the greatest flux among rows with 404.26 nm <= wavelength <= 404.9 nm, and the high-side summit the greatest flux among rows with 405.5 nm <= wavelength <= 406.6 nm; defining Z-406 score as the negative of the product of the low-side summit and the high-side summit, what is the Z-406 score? -487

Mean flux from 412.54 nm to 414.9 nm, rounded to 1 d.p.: 21.8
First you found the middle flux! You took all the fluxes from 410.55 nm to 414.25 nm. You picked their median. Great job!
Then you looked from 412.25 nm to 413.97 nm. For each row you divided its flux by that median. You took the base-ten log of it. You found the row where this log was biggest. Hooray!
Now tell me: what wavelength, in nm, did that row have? 413.918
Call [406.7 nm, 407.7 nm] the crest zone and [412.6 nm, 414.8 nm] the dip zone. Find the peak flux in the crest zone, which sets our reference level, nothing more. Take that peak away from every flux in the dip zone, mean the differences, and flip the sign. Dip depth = 2.01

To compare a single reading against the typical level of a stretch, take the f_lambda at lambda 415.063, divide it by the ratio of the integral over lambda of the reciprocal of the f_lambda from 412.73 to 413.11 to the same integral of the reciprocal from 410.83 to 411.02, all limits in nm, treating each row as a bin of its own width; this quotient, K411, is 10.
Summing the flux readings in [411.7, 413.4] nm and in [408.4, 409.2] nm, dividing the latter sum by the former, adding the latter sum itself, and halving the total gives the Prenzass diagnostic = 120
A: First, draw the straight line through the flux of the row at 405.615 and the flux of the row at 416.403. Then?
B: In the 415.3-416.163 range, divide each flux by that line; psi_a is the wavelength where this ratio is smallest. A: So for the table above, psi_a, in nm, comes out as 415.541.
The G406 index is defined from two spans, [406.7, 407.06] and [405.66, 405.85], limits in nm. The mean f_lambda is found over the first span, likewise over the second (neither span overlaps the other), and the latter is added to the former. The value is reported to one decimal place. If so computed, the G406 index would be 44.8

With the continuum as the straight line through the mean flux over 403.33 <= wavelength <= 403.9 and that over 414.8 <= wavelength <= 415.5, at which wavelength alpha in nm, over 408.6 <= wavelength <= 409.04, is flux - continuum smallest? 408.615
